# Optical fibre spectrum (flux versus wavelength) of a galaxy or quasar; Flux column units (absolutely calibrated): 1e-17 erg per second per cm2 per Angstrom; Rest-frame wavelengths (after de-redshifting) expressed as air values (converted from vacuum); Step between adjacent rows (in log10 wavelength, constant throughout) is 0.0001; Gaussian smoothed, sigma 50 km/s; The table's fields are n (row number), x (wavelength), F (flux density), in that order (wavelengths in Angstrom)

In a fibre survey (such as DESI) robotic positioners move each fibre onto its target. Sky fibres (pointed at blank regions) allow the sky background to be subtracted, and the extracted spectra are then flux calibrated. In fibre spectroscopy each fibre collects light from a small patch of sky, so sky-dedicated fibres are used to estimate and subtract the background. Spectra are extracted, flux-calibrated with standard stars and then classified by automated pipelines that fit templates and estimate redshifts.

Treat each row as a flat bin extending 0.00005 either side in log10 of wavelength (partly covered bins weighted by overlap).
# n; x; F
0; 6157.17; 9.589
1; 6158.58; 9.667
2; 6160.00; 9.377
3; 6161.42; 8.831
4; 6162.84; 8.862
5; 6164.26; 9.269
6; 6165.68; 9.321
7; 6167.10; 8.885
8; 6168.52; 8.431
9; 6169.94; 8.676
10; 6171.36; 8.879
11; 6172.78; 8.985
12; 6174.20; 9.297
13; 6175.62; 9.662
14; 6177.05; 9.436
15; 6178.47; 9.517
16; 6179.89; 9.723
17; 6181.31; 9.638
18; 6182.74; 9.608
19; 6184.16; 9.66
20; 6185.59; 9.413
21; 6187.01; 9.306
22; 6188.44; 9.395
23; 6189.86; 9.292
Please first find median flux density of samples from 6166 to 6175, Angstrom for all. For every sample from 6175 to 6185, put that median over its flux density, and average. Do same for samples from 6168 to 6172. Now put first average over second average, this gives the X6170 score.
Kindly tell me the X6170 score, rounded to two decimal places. 0.90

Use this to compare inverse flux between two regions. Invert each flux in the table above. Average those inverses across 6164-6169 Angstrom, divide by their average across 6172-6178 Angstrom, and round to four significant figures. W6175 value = 1.042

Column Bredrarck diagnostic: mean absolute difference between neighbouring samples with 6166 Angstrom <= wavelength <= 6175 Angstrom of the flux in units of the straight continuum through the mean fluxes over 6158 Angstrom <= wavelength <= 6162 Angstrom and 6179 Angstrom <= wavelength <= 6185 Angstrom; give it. 0.027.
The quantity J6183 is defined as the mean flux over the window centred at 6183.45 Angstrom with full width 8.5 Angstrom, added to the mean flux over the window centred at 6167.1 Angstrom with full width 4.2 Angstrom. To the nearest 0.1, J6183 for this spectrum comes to 18.4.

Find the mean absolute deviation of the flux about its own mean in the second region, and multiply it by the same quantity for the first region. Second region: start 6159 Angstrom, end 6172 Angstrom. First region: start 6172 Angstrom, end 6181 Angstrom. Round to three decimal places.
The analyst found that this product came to 0.049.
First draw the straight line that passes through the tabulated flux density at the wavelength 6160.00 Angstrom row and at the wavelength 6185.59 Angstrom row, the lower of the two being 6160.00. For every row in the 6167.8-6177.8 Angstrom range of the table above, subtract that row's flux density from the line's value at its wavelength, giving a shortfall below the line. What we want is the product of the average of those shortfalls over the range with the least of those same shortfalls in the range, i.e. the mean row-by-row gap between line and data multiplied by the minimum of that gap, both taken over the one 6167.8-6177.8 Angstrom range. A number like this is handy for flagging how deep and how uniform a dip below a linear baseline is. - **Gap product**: -0.09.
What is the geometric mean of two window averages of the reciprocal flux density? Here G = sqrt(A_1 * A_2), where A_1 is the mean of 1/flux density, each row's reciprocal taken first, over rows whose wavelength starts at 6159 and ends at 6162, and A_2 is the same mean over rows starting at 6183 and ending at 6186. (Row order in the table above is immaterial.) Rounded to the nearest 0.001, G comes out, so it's 0.107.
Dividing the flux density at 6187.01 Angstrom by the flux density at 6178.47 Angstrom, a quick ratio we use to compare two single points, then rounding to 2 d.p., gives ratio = 0.98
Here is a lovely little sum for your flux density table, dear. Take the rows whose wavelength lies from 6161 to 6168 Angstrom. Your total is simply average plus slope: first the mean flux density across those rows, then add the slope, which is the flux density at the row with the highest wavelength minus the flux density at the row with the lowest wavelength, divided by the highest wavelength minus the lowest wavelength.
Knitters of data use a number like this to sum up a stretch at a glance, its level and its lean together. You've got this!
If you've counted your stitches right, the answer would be 9.0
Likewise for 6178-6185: 9.7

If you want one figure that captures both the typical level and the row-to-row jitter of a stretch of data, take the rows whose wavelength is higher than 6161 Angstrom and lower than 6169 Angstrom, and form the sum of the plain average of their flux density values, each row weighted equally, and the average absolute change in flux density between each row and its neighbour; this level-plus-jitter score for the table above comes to 9.2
